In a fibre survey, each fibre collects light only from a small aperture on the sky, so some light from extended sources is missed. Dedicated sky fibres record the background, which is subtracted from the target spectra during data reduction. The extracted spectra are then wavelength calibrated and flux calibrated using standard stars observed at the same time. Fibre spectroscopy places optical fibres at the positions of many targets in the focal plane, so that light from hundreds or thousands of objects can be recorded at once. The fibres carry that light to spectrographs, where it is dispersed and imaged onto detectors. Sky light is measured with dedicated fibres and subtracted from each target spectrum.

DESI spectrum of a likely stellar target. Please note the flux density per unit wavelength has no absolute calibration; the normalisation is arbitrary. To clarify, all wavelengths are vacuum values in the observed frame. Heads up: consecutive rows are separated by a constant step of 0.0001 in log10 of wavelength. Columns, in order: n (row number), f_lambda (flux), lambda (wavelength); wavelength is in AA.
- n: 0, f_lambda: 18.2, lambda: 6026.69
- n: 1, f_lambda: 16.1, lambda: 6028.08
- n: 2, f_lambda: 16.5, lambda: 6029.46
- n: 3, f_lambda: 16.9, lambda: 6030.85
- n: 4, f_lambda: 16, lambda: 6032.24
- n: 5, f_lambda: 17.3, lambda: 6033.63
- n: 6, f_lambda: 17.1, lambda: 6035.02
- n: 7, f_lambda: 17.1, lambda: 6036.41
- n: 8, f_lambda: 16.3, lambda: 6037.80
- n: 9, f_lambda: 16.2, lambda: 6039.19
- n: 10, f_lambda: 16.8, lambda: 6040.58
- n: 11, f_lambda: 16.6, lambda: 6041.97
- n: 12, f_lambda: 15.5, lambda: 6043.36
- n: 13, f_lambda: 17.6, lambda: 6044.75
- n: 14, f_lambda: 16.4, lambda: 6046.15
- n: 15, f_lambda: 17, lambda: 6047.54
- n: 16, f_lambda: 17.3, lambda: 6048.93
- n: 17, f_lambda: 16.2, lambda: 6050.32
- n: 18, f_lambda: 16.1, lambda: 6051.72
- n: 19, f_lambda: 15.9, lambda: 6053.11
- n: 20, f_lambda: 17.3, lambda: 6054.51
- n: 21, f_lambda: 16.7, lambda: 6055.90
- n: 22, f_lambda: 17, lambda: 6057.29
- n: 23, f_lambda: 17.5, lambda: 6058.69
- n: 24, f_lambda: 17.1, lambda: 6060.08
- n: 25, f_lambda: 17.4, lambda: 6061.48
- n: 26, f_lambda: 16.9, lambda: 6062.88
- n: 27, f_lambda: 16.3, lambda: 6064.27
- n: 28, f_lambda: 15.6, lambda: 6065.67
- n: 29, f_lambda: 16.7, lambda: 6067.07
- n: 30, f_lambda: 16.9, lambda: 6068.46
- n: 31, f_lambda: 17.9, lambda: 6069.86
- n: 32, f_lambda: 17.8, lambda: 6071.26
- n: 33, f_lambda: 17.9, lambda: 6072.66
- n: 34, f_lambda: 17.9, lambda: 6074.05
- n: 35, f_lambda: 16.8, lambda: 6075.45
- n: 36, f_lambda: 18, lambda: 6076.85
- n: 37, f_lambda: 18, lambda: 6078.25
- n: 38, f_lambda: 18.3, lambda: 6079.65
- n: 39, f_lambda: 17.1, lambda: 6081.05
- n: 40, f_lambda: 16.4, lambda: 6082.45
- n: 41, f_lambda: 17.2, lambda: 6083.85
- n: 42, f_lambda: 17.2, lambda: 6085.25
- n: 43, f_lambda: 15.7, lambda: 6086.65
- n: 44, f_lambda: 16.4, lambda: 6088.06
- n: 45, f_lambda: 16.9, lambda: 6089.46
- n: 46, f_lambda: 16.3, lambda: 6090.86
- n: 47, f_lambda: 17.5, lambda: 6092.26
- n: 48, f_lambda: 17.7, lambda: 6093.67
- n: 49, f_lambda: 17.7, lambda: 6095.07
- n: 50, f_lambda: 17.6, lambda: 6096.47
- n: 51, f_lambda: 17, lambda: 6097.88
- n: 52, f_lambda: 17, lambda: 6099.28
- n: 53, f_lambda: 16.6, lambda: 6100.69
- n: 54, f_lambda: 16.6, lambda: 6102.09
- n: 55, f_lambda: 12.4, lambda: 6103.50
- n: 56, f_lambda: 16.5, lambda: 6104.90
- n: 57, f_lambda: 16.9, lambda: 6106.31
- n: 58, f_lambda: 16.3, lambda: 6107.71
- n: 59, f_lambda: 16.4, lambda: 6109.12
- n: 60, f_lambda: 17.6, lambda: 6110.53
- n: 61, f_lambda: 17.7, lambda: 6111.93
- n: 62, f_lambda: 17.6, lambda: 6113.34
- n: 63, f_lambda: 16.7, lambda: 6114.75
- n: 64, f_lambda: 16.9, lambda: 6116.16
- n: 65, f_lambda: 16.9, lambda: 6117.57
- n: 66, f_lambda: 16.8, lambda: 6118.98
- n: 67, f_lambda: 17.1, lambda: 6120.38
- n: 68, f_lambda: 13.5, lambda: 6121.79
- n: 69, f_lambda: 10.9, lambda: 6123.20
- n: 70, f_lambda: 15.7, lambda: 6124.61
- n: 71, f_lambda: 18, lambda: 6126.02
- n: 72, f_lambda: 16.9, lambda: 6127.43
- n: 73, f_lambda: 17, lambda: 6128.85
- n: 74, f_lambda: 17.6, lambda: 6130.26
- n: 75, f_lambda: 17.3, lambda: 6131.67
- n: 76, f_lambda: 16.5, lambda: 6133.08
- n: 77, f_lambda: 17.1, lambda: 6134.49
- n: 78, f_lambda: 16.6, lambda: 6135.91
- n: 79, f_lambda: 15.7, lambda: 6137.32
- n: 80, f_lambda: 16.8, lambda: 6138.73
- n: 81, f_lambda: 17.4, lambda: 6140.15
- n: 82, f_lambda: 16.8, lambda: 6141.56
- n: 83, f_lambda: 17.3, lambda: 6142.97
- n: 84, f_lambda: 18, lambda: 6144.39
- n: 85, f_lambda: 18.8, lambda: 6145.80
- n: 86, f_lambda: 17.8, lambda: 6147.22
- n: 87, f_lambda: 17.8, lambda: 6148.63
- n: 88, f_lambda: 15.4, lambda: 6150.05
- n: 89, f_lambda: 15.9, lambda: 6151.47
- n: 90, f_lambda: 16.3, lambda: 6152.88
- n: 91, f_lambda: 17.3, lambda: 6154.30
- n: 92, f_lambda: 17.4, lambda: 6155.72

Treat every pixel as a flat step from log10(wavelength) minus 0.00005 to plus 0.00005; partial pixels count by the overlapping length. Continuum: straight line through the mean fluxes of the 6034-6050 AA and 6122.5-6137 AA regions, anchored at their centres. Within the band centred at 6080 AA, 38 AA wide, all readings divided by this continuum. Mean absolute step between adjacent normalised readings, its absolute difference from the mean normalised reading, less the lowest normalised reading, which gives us 0.062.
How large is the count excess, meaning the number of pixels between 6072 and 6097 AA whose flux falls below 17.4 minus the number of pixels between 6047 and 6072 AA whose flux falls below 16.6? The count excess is 4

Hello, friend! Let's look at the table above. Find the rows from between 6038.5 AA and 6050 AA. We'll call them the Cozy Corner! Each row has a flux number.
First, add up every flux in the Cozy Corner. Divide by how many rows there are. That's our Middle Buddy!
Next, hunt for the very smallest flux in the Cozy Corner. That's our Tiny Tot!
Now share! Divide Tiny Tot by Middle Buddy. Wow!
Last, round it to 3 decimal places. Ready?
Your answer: 0.930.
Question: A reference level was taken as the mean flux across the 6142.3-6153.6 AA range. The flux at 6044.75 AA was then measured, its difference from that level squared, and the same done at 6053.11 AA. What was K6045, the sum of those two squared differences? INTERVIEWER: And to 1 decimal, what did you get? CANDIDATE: 1.8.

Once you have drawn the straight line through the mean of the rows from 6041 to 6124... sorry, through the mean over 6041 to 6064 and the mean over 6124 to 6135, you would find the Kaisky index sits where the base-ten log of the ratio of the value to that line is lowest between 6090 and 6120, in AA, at 6103.50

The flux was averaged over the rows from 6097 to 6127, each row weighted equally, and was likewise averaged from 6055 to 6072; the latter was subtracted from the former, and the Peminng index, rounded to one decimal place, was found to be -0.7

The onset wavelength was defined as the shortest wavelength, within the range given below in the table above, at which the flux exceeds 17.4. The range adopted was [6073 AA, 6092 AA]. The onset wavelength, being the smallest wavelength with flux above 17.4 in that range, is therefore 6074.05 AA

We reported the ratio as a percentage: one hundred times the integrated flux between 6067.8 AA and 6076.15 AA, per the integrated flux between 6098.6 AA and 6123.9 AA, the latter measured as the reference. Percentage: 36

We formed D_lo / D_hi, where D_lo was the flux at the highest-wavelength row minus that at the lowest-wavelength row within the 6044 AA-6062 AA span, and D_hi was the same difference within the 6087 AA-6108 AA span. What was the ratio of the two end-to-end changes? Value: 2.0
